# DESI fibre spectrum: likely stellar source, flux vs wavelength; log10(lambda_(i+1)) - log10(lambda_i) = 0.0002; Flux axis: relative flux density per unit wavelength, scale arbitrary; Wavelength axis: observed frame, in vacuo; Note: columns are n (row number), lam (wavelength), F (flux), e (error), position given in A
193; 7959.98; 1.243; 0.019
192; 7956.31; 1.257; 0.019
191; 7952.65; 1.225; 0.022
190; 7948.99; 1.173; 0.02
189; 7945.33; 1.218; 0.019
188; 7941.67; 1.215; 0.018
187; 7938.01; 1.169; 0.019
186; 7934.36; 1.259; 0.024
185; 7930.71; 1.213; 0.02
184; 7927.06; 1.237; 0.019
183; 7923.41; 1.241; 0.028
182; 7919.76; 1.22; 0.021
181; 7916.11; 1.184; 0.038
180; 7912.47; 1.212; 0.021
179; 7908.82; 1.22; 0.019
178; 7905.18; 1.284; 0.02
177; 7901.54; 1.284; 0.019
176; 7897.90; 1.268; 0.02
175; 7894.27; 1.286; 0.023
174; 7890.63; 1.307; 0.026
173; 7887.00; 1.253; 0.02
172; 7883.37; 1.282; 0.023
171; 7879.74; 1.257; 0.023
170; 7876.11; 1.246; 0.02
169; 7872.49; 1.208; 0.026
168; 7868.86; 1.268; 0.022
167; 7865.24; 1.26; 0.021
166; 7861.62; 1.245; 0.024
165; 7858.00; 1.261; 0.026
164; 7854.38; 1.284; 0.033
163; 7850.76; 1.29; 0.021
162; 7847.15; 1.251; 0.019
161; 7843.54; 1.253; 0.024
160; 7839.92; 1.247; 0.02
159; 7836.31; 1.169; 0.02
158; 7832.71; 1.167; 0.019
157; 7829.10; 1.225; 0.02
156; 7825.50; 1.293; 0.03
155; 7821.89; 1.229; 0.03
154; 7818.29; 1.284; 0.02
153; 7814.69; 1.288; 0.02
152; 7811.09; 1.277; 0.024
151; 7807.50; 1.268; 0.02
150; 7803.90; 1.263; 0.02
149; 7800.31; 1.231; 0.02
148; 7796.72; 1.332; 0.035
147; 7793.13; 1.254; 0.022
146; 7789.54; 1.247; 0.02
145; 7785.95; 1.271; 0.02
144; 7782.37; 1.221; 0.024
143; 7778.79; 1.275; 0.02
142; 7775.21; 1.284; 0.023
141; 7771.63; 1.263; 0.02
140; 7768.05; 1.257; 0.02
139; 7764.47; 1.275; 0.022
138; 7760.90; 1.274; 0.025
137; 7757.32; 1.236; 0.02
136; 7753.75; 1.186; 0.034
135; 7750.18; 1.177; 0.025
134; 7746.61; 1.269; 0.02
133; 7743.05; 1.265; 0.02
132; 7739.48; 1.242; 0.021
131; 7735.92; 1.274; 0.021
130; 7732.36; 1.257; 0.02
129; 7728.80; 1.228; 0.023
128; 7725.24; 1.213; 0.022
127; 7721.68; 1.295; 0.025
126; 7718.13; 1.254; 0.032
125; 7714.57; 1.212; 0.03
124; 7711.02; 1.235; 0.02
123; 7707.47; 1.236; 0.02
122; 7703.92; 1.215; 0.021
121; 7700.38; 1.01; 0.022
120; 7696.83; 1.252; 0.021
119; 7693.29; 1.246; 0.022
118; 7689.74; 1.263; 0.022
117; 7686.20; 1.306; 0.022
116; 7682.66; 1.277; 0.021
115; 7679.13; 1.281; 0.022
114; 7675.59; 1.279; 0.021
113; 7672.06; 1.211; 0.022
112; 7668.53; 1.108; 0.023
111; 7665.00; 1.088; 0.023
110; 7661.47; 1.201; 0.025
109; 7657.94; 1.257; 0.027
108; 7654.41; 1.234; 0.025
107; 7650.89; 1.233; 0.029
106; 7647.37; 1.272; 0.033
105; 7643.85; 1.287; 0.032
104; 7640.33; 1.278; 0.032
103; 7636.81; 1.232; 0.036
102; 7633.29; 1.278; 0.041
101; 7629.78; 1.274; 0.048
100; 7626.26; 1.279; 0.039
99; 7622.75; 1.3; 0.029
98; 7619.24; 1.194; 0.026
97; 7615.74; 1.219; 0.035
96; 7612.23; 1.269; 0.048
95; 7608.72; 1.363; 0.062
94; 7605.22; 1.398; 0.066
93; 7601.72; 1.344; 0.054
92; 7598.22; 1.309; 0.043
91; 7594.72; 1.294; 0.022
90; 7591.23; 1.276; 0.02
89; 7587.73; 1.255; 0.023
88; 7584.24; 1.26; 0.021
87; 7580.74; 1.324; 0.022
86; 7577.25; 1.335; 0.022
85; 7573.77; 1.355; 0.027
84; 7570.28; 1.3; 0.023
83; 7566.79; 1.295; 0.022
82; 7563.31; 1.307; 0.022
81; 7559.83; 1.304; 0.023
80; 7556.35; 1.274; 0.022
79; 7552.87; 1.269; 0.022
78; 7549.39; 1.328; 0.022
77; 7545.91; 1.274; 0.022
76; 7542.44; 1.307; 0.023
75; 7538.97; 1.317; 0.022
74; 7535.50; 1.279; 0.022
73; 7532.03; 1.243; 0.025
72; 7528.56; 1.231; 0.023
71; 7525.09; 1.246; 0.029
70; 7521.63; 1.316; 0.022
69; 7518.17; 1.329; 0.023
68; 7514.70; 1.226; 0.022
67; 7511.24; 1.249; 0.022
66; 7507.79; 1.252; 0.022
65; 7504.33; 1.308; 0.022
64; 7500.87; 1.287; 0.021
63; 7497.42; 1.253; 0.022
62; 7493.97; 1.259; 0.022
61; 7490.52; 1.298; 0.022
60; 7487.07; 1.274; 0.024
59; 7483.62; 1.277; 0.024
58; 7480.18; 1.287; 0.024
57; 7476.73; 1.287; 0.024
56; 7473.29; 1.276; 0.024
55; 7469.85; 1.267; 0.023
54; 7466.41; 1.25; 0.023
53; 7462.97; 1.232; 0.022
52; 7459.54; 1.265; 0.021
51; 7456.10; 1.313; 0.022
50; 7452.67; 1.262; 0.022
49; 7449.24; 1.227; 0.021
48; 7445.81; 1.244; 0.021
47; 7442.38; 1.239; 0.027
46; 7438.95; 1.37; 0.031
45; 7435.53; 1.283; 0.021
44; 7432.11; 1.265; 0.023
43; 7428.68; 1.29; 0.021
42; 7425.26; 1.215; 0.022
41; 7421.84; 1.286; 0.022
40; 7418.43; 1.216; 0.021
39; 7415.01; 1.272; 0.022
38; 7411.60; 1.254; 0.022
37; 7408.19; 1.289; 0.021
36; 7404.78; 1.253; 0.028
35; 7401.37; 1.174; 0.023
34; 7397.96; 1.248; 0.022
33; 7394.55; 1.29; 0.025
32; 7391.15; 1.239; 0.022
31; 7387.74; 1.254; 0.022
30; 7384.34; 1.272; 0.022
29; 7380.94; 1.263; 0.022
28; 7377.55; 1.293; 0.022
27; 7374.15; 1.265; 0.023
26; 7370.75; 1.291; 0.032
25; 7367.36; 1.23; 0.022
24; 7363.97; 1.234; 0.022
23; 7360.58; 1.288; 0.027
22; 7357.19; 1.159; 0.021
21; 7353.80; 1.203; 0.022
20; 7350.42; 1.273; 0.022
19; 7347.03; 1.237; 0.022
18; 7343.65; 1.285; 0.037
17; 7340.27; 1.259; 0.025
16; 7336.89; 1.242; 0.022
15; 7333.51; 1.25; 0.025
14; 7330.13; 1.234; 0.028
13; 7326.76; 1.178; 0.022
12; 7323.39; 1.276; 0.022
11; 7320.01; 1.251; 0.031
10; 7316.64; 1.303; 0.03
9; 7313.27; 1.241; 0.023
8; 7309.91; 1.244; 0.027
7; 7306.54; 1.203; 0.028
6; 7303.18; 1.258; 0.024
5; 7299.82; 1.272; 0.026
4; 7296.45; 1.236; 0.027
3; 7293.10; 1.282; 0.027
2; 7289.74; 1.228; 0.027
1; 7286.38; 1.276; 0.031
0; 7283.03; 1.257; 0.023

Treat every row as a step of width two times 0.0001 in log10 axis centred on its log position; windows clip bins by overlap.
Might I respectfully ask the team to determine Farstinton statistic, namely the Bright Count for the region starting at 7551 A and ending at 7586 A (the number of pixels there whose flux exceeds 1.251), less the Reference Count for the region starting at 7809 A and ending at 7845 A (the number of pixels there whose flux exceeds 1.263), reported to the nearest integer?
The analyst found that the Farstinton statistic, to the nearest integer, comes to 6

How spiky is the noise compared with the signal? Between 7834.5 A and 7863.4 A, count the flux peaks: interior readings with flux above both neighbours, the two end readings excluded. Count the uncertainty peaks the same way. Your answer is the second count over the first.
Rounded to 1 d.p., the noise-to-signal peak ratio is 1.0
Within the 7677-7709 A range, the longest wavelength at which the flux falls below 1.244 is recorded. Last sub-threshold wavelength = 7707.47 A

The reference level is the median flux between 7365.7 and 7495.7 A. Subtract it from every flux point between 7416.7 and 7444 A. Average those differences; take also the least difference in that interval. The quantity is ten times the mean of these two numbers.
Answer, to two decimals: -0.22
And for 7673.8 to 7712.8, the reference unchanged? -1.42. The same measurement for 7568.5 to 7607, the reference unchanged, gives 0.19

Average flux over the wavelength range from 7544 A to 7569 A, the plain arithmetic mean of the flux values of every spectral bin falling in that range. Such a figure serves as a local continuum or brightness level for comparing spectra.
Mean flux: 1.29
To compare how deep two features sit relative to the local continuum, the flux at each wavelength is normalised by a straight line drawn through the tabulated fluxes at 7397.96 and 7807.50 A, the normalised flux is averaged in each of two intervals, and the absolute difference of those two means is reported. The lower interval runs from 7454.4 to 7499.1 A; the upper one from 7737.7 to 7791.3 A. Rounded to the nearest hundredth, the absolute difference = 0.03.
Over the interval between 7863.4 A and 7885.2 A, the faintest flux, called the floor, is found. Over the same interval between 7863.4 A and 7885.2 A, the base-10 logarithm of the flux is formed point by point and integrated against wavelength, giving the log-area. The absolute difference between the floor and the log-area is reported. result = 0.93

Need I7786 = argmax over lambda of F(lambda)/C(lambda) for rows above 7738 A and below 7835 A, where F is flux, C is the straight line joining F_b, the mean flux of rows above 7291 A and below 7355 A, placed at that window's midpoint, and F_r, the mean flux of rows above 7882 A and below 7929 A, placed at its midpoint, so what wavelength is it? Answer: 7796.72 A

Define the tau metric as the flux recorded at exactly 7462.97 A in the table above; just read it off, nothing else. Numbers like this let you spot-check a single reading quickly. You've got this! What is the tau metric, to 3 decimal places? 1.232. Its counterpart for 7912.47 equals 1.212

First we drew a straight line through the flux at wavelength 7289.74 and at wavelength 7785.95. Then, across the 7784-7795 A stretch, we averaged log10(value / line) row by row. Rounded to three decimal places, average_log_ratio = -0.005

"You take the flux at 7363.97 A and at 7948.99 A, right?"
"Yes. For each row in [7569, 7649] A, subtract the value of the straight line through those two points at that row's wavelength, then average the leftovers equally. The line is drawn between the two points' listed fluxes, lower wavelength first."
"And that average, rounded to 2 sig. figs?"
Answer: 0.083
